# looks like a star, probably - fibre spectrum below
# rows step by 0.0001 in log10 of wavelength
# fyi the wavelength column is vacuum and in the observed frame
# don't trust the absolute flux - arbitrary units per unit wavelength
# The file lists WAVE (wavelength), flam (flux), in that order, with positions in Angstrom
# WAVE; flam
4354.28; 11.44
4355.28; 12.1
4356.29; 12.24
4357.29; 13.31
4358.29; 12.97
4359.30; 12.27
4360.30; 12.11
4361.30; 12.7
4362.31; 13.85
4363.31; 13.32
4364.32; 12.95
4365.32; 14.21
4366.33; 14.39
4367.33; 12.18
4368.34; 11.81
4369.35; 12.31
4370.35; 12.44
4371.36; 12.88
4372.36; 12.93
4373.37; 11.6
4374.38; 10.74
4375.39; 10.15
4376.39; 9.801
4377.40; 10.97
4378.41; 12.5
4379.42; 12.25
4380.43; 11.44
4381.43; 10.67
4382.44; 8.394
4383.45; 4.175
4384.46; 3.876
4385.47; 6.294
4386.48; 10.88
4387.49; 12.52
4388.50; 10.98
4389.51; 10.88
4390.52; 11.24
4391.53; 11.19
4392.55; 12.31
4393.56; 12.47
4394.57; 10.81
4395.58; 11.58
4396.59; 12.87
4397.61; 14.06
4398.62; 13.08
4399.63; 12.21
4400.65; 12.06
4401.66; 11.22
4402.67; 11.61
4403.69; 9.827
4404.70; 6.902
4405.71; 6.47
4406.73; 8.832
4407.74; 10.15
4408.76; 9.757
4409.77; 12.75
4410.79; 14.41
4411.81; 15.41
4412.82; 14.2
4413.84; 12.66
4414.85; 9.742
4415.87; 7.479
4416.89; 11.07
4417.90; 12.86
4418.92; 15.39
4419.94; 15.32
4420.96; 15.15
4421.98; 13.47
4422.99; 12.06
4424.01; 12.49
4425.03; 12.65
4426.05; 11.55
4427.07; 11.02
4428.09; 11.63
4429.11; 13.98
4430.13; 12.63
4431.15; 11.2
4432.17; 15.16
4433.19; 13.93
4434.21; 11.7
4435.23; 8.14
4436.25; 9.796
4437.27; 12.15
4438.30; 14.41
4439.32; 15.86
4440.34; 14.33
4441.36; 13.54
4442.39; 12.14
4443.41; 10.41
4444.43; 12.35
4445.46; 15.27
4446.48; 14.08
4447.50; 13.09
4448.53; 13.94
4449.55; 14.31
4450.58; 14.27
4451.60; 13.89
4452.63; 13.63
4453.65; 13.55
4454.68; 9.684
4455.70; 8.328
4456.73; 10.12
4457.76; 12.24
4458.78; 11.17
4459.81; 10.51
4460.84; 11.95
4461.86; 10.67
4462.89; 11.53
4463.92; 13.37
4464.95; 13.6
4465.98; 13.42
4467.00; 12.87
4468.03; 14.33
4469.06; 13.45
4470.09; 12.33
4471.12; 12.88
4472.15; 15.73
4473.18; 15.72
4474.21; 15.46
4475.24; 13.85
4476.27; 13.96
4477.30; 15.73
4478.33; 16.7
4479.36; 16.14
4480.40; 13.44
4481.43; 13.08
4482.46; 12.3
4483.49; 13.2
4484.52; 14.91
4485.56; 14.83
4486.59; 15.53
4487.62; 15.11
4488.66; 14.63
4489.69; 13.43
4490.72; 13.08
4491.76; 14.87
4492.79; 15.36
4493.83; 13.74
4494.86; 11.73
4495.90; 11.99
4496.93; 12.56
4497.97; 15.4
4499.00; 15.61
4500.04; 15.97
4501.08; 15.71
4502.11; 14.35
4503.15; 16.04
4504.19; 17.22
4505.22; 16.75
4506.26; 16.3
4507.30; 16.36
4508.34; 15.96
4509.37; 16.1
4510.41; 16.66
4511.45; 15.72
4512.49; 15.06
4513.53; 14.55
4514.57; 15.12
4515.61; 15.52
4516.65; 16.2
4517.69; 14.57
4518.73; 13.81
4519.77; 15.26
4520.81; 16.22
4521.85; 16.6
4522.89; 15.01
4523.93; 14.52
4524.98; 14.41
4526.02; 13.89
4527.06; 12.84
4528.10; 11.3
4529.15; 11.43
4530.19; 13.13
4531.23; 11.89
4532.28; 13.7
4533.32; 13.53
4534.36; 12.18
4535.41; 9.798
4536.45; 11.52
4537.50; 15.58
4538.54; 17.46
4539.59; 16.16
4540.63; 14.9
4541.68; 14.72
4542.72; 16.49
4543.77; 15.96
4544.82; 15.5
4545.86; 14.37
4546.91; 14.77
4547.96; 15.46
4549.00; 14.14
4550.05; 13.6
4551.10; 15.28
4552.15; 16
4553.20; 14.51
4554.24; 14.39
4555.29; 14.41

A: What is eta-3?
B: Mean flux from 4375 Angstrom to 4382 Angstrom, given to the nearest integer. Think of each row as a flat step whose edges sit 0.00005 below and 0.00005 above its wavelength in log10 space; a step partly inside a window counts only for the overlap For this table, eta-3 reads 11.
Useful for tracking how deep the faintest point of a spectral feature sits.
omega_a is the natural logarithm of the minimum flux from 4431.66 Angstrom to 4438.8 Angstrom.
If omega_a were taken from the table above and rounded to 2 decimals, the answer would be 2.10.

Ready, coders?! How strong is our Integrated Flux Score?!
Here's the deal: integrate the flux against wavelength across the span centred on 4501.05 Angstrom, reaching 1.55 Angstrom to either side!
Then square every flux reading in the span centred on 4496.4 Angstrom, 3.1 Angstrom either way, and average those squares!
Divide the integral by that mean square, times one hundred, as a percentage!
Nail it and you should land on 26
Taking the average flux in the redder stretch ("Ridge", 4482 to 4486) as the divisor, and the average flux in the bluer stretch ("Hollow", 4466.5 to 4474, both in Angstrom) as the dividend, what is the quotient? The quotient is 1.01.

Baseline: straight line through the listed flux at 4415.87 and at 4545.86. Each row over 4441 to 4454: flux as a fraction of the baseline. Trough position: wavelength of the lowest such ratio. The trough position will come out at 4443.41 Angstrom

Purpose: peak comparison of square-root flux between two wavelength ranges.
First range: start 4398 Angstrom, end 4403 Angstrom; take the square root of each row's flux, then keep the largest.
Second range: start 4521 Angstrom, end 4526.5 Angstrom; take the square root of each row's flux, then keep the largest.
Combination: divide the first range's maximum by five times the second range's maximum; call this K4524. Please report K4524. 0.178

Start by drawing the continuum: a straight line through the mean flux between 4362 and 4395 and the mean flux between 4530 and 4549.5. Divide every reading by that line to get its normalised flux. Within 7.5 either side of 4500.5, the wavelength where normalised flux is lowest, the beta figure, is 4494.86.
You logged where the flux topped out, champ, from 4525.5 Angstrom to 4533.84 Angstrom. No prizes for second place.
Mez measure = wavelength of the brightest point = 4526.02 Angstrom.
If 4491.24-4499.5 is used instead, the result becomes 4499.00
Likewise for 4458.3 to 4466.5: 4464.95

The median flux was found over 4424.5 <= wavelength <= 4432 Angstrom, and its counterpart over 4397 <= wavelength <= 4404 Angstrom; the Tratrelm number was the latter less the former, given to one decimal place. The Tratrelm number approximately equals 0.4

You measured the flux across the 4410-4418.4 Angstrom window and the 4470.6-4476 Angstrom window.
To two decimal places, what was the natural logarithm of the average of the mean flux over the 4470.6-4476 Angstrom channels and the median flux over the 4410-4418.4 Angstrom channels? 2.62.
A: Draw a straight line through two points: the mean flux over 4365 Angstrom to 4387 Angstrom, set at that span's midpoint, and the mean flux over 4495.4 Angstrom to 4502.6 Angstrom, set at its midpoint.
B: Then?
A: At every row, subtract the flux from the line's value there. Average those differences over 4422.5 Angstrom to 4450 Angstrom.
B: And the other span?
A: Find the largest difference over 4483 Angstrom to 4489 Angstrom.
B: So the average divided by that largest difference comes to -0.2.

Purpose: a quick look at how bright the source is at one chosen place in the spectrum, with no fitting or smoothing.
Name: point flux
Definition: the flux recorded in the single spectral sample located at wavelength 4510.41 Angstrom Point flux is 16.66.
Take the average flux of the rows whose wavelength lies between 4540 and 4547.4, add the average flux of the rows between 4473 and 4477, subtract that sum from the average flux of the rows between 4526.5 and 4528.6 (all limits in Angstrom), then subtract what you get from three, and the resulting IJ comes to 20.9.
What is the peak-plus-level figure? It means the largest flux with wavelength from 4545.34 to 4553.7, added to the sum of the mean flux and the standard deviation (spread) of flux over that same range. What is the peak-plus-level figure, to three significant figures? 31.5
